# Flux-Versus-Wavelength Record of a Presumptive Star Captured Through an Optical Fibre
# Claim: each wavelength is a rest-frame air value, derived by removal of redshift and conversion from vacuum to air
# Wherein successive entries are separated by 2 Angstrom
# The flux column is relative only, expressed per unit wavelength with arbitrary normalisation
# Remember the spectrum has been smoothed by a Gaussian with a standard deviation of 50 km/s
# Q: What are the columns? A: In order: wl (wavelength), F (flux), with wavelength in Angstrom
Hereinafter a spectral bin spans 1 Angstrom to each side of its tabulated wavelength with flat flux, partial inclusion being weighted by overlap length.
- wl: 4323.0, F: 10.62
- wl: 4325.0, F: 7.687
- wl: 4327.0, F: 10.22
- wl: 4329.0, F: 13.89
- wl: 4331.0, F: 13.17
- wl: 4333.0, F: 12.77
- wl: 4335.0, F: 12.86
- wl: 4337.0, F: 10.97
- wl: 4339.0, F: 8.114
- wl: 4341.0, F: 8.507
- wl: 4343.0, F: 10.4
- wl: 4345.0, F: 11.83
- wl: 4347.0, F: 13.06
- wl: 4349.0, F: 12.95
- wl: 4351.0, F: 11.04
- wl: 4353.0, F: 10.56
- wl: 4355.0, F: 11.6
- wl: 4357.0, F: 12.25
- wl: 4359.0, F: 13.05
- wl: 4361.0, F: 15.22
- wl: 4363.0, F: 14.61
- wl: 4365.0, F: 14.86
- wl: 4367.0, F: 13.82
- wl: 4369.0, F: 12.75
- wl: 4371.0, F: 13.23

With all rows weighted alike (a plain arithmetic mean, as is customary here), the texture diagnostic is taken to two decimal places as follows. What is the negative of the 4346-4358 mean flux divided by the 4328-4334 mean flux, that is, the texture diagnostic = -0.90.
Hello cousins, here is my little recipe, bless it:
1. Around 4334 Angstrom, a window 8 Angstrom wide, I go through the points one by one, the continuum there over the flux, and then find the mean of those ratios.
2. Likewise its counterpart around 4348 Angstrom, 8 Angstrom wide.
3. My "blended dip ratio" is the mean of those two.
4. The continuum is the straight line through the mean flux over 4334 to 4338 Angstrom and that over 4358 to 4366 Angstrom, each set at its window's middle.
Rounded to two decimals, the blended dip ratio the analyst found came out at 1.01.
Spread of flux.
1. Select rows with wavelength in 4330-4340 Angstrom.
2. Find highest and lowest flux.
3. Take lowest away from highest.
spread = 5.1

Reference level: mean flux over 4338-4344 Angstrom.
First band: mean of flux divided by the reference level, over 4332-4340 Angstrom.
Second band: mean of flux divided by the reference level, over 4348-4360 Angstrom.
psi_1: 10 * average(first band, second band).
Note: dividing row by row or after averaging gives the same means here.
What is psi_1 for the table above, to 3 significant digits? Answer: 12.8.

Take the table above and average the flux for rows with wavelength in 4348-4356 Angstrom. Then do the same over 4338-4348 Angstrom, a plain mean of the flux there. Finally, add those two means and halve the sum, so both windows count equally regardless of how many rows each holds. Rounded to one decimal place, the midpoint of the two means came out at 11.0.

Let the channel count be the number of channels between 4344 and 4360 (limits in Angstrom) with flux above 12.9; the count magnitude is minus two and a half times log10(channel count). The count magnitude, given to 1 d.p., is -1.2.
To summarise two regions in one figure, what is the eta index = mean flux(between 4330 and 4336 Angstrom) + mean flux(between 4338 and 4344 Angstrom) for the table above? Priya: 21.9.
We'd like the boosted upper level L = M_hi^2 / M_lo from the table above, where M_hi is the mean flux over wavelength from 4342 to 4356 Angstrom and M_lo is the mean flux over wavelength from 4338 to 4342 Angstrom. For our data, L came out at 16.3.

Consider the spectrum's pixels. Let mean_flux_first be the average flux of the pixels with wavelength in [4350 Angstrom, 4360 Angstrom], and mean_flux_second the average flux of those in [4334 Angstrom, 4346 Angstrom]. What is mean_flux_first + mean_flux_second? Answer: 22.1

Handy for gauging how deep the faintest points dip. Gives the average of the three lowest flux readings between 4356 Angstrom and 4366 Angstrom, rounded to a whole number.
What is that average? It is 13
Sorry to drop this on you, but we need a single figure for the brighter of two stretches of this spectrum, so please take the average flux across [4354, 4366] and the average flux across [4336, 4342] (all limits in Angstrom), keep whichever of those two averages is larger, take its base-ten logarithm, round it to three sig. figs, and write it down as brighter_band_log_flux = 1.13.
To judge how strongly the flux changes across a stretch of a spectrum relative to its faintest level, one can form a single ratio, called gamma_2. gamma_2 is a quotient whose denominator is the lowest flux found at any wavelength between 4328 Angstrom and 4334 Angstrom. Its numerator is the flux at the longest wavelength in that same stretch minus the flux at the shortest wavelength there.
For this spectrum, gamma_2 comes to -0.1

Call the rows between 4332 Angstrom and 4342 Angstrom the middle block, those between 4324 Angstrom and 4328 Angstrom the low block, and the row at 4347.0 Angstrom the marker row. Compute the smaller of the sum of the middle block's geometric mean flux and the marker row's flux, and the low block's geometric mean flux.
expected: 8.9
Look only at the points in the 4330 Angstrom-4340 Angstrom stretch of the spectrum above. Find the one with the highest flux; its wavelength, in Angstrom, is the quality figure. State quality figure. 4331.0 Angstrom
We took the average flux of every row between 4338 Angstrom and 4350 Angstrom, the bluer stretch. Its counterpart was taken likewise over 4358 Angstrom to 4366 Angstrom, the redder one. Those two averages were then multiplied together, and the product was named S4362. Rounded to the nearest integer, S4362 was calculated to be 156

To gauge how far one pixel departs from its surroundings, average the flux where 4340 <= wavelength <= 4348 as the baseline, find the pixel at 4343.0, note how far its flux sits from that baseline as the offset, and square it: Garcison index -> 0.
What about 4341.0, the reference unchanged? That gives 6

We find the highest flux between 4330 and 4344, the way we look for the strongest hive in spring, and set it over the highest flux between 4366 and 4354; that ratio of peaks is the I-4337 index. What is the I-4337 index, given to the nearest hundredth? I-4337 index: 0.87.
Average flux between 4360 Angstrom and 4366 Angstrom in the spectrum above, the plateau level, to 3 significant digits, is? 14.9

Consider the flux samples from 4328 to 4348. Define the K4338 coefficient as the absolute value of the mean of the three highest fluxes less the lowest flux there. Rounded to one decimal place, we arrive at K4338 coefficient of 5.3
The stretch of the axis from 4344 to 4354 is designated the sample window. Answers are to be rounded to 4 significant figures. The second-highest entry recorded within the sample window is 12.95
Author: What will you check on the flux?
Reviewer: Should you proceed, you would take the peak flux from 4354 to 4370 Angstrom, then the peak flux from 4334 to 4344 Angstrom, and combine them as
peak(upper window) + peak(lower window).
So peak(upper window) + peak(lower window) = 28.1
